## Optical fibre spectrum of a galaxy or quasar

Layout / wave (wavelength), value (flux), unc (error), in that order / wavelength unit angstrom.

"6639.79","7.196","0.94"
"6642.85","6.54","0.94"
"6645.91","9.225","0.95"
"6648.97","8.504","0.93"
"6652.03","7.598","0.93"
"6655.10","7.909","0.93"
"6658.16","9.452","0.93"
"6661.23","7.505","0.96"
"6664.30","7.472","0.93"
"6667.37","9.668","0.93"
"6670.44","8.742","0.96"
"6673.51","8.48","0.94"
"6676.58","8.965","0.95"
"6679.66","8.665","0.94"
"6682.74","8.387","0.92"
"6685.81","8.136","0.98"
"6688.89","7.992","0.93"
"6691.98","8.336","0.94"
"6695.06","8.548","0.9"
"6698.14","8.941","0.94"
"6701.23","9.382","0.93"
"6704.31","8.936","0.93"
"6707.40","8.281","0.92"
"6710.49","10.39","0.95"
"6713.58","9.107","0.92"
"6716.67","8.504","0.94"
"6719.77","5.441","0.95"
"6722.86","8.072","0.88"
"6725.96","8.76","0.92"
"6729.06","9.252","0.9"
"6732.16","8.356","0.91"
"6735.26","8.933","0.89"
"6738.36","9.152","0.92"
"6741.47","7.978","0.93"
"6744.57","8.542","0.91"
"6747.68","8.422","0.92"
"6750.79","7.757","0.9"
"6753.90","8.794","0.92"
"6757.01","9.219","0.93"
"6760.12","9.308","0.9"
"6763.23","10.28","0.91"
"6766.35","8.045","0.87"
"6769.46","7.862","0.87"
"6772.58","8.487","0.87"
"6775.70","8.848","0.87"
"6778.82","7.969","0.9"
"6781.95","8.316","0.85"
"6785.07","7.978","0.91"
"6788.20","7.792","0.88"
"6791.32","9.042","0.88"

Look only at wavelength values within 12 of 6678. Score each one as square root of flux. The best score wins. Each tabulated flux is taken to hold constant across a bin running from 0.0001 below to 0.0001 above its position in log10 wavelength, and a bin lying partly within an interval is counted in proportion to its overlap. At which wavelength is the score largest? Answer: 6667.37 angstrom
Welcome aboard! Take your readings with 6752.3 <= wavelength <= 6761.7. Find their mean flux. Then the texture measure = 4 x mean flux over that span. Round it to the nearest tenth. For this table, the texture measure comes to 36.4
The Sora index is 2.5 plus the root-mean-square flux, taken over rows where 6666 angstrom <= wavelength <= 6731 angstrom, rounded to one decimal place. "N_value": 11.2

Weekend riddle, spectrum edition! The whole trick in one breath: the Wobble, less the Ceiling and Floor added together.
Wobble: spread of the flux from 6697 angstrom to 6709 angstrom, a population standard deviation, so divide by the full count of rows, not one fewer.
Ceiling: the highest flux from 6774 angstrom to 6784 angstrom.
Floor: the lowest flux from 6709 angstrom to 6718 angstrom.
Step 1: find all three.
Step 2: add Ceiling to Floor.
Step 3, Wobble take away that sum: -17.0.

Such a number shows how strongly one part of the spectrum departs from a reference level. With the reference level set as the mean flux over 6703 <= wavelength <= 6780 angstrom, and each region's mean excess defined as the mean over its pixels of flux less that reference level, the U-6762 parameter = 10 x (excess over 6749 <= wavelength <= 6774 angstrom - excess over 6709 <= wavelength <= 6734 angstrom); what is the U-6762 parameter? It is 2.3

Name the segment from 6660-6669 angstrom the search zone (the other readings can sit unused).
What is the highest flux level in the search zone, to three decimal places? 9.668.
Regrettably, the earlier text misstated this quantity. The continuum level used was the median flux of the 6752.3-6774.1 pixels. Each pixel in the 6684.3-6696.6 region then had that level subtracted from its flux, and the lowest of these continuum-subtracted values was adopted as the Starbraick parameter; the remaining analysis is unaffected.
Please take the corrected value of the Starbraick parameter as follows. -0.80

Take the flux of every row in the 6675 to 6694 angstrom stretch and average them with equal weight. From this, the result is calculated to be 8.4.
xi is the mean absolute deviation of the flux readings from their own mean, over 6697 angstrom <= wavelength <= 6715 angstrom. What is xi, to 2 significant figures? 0.48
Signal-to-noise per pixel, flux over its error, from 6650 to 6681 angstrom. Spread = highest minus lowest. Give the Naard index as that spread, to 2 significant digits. 2.6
